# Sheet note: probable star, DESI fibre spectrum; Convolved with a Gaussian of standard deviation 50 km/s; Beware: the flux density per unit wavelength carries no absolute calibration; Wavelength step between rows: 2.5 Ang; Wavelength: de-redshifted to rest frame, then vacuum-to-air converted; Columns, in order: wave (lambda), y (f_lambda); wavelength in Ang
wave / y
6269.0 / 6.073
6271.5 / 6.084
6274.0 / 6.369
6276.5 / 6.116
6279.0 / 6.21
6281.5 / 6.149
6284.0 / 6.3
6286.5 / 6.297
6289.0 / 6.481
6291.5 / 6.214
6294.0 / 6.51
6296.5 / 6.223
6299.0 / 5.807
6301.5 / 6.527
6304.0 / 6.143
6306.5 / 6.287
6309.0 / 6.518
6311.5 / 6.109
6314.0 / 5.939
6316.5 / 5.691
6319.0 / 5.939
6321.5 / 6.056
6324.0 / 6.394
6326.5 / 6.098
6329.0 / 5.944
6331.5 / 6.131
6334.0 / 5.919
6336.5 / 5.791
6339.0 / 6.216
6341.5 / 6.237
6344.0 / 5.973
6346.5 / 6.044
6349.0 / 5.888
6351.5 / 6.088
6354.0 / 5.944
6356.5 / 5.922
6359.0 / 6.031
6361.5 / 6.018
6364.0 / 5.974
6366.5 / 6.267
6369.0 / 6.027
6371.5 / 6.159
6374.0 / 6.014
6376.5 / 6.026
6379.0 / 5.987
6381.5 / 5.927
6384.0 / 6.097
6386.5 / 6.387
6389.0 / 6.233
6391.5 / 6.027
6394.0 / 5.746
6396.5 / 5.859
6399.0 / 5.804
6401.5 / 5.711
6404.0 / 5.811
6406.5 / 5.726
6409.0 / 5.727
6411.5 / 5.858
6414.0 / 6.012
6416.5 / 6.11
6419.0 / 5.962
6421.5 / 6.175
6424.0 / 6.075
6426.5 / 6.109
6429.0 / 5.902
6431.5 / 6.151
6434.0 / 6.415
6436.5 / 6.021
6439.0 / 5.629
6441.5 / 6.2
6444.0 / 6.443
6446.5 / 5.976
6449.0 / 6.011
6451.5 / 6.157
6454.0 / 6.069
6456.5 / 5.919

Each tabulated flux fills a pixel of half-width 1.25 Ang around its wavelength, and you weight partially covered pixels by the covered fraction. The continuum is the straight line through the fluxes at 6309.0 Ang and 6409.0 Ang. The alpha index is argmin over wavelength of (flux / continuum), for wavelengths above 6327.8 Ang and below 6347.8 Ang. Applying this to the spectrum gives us 6336.5 Ang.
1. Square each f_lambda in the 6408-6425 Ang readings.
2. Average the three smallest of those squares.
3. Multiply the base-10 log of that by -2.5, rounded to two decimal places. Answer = -3.84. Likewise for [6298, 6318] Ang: -3.82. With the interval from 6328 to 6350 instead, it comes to -3.84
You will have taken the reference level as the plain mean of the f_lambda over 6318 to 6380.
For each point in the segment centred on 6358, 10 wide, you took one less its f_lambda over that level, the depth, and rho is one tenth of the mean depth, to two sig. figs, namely 0.0011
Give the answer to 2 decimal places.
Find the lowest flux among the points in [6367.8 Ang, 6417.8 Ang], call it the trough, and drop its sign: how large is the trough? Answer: 5.71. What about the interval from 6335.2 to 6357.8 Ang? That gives 5.79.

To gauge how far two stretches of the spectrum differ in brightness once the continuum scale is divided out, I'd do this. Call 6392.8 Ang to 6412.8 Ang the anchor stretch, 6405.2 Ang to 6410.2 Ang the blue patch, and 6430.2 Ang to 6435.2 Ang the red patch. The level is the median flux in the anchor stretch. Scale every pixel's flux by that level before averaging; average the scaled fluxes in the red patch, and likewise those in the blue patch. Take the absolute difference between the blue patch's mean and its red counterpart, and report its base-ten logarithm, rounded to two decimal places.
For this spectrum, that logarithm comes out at -1.02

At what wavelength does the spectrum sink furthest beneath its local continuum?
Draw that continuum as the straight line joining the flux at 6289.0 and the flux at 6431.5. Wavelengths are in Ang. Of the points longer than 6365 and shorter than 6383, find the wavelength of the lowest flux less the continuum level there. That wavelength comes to 6381.5 Ang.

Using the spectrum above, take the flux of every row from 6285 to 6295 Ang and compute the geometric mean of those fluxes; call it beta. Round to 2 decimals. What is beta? 6.37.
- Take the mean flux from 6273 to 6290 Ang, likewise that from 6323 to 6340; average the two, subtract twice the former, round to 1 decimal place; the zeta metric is -6.4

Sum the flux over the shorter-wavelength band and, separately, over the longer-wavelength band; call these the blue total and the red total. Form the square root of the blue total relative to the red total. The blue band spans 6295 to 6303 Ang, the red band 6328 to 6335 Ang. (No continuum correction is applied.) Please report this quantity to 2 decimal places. 1.02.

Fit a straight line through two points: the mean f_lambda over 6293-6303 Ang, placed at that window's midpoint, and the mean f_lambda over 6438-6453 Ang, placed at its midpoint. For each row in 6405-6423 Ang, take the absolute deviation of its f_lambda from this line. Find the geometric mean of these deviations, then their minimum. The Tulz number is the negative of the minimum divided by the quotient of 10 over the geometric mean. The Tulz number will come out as 0.0000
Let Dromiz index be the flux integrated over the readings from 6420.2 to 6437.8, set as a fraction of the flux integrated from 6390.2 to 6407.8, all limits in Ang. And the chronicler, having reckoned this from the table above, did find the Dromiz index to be 1.05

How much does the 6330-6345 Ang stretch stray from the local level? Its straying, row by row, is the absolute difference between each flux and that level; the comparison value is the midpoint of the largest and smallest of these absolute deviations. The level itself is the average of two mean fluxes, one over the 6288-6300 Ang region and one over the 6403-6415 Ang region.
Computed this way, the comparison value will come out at 0.155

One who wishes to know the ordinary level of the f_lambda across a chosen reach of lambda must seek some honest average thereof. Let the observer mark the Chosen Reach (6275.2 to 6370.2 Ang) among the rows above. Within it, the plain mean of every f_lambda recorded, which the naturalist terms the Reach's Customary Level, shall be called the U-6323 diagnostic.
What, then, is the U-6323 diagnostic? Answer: 6.12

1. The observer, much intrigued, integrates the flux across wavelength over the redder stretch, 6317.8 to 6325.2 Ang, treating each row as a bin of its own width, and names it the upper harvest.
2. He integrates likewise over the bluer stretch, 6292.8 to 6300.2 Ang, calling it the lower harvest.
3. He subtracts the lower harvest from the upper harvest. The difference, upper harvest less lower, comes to -0.4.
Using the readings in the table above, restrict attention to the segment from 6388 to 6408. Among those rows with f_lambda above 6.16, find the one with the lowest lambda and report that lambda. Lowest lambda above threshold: 6389.0 Ang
